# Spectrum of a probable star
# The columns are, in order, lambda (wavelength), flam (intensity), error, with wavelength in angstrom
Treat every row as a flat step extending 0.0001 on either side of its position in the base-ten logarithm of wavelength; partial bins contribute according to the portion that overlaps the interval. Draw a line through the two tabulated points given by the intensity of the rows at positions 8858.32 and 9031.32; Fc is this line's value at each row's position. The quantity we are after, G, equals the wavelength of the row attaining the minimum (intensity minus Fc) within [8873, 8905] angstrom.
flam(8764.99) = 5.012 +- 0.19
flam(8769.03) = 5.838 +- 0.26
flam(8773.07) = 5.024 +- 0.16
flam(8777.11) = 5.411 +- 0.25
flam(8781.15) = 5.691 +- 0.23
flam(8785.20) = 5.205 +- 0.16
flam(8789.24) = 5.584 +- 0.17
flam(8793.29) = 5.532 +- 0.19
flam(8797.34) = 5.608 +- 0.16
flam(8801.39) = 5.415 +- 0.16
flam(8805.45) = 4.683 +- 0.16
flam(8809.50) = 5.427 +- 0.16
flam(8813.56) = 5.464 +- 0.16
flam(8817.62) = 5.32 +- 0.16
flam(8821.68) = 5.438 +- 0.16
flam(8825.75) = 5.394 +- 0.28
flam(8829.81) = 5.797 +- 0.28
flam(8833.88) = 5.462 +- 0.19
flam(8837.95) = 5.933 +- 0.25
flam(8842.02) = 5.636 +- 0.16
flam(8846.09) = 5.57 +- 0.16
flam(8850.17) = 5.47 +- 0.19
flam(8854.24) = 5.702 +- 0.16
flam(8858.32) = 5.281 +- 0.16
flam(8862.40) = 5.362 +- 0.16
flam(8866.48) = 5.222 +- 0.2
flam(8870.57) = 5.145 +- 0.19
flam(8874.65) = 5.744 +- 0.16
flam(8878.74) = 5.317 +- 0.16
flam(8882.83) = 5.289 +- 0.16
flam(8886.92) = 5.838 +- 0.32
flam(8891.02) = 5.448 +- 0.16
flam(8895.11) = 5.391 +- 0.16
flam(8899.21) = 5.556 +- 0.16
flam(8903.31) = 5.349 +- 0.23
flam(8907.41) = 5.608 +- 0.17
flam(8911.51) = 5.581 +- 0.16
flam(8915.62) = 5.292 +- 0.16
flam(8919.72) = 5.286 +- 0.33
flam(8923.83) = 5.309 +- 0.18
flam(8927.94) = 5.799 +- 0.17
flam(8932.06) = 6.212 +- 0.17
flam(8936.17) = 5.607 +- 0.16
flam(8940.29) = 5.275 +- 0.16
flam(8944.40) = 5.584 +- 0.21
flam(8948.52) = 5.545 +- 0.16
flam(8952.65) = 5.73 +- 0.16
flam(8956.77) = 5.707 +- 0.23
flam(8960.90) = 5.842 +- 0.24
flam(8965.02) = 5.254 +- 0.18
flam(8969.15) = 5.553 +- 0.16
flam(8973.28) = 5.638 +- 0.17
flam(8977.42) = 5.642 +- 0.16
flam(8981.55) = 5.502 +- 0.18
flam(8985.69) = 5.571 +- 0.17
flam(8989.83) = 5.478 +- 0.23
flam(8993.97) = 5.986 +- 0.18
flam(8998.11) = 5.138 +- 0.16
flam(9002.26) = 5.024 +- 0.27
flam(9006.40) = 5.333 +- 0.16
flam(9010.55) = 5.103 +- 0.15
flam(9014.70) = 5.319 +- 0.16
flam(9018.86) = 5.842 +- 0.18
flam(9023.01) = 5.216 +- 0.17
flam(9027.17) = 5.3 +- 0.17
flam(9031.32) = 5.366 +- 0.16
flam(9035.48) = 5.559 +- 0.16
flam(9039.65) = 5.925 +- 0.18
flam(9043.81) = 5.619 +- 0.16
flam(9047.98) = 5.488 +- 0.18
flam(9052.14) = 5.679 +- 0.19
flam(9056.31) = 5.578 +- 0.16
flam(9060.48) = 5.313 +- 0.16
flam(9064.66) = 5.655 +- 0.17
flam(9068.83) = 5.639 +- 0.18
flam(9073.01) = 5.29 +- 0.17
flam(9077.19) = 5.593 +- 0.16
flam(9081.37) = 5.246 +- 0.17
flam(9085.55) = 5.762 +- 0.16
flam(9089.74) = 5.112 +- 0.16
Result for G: 8882.83 angstrom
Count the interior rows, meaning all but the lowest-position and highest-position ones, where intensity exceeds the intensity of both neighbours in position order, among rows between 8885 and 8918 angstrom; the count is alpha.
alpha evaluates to 2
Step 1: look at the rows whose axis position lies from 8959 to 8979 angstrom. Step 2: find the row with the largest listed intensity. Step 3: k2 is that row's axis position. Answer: 8960.90 angstrom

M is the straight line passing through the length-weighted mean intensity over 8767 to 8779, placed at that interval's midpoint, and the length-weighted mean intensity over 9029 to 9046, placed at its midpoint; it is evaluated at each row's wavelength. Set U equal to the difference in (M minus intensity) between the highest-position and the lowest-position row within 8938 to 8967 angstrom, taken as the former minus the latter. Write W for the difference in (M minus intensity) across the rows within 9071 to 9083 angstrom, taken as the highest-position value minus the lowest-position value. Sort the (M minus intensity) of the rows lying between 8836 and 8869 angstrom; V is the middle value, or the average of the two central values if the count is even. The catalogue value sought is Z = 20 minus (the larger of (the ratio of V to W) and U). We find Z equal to 20.0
